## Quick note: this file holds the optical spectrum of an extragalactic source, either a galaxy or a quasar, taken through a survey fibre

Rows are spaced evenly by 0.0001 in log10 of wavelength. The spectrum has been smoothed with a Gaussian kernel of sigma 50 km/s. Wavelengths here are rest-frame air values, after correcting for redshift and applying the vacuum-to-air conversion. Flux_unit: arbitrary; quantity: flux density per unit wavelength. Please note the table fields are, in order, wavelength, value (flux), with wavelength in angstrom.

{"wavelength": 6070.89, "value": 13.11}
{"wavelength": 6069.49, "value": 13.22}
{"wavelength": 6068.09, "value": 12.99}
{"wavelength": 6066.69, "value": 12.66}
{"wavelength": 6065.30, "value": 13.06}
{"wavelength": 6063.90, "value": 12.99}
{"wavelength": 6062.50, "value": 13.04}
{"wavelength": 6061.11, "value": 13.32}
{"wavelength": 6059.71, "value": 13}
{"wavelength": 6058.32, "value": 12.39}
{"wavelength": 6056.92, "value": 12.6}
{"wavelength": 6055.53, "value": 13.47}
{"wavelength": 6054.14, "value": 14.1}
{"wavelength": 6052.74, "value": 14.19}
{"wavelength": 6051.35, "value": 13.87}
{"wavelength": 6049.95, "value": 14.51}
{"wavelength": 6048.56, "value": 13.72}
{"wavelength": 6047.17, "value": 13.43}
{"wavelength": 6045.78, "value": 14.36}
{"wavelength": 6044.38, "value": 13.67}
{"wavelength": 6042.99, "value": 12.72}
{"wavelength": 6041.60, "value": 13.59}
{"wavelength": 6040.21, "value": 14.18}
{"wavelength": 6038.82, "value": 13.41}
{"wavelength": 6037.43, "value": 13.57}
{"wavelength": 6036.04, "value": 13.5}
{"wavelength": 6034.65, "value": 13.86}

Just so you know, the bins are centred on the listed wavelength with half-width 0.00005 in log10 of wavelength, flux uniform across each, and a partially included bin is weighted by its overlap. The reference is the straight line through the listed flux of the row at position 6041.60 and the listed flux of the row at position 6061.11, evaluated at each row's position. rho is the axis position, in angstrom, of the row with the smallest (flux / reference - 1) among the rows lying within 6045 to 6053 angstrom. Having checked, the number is 6047.17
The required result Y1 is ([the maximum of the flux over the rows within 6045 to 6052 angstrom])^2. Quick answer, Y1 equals 211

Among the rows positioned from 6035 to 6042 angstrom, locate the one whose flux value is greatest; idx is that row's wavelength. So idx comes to 6040.21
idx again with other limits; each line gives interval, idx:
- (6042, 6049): 6045.78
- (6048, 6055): 6049.95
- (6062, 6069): 6065.30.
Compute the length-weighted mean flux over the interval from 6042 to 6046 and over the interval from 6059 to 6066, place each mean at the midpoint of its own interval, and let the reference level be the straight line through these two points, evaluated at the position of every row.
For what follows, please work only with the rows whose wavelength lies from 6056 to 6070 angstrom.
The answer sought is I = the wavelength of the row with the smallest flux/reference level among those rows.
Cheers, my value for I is 6058.32 angstrom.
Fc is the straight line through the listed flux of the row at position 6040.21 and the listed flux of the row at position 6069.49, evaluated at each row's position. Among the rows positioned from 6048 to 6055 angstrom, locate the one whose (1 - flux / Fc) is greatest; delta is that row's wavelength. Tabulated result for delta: 6048.56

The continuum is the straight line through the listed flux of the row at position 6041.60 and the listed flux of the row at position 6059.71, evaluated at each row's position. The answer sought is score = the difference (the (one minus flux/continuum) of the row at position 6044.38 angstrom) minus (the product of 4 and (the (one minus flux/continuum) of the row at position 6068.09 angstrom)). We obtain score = 0.07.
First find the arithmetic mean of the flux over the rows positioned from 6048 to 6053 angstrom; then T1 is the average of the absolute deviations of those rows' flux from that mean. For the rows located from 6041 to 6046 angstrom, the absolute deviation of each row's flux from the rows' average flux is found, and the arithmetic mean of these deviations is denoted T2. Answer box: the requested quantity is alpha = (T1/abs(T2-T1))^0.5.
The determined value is 1.3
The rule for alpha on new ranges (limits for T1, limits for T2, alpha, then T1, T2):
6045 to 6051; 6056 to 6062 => 2.1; 0.43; 0.33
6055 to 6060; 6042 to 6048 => 1.9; 0.37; 0.47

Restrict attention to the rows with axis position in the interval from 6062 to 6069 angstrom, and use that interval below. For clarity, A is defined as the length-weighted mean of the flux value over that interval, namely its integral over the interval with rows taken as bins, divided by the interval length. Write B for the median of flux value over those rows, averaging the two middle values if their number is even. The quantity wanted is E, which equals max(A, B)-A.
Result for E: 0.05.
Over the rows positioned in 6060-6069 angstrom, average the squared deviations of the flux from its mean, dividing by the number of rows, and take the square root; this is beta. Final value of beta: 0.193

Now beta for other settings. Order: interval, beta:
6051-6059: 0.706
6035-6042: 0.272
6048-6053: 0.304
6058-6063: 0.339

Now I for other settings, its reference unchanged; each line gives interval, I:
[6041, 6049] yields 6042.99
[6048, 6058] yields 6056.92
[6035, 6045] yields 6042.99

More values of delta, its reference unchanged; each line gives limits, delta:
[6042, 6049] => 6042.99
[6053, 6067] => 6058.32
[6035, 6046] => 6042.99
